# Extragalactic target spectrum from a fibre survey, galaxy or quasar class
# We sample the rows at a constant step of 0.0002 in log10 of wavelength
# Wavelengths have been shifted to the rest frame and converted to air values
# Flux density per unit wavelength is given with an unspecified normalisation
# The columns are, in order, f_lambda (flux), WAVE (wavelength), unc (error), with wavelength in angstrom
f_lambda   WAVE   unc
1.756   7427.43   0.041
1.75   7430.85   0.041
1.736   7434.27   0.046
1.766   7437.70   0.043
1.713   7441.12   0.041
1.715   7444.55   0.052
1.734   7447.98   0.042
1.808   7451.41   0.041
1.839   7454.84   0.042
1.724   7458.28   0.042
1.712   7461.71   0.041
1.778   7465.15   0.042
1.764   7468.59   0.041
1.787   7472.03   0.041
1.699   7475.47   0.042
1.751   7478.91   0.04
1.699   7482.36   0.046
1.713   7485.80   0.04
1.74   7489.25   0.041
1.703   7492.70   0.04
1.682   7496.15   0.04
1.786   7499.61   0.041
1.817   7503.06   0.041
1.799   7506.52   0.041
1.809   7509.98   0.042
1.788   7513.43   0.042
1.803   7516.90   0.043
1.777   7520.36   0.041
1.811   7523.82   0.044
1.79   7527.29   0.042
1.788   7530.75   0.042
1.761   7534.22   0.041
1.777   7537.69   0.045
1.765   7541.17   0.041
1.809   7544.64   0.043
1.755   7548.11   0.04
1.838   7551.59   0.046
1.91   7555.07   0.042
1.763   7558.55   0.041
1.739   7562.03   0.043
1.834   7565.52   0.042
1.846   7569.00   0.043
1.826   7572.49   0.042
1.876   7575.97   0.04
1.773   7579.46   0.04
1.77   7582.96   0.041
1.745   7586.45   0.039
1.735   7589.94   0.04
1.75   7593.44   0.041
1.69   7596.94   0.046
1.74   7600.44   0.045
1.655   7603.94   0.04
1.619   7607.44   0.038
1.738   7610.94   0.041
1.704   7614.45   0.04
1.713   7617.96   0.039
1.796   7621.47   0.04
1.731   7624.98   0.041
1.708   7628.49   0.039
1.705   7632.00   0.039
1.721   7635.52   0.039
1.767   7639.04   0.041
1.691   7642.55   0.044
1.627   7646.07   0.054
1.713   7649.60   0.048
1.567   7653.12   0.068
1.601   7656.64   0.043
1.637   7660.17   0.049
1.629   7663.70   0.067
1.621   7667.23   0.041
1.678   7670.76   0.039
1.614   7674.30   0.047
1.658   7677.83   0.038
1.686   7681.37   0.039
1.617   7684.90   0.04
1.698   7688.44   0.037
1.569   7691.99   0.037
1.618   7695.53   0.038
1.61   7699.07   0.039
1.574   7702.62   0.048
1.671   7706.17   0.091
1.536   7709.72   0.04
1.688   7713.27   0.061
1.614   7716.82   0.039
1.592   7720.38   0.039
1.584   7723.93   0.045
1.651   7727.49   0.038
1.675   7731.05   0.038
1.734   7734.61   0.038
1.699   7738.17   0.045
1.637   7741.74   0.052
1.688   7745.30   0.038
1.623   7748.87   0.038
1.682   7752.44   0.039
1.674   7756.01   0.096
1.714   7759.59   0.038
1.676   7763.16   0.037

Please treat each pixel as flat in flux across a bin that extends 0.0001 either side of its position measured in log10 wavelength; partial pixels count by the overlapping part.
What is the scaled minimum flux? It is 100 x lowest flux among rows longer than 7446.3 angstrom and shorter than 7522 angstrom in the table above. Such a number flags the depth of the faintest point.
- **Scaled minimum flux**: 168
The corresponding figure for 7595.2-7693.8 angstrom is 157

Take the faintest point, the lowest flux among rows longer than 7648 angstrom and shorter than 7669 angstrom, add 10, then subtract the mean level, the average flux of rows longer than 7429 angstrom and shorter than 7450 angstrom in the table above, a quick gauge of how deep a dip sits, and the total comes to 9.83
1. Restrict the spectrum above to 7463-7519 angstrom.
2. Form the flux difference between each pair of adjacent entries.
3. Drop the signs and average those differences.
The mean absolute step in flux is 0.035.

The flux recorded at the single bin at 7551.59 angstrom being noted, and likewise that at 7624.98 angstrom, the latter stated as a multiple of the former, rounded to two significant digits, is 0.94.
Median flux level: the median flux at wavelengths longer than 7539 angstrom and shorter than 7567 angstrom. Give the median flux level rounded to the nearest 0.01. 1.79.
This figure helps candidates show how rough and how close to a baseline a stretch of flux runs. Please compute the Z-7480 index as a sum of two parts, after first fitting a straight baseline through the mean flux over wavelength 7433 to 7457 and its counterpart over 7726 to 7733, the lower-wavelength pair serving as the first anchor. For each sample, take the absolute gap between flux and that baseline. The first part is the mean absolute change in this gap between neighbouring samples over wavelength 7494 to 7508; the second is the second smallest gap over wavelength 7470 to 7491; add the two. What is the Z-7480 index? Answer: 0.025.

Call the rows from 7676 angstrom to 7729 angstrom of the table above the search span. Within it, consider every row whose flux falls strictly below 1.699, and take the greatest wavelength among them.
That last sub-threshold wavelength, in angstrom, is 7727.49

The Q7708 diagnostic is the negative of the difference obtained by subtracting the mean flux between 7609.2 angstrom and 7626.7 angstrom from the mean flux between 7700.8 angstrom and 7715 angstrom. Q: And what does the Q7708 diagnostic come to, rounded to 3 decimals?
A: 0.119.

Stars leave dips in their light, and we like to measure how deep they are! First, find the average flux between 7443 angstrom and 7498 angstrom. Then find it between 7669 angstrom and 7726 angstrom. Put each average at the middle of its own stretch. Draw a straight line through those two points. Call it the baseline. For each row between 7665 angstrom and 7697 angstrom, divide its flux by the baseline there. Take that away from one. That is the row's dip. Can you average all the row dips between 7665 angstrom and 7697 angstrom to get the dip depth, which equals -0.004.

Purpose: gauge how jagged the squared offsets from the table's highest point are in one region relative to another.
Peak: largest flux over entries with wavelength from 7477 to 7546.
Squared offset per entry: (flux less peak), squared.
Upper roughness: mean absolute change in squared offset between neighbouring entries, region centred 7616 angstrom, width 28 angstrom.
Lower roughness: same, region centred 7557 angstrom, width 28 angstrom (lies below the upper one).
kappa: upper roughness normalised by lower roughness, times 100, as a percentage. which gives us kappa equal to 249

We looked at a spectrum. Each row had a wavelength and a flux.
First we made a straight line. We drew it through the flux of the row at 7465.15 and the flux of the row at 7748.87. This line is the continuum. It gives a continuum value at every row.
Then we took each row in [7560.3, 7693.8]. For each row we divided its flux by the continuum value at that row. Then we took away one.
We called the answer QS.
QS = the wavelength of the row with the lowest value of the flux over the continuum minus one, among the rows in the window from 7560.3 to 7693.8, 7653.12 angstrom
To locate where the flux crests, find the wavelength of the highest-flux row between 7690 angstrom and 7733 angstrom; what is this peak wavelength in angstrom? 7713.27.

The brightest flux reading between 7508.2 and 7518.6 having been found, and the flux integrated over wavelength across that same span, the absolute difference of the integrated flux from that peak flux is 16.9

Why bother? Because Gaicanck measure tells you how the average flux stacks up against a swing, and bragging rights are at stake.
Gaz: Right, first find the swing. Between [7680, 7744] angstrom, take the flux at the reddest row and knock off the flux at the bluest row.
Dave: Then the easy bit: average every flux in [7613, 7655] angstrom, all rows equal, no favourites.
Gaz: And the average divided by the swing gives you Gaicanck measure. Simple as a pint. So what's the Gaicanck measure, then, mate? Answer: -35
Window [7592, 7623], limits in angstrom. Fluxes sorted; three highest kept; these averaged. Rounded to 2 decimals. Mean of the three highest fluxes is 1.76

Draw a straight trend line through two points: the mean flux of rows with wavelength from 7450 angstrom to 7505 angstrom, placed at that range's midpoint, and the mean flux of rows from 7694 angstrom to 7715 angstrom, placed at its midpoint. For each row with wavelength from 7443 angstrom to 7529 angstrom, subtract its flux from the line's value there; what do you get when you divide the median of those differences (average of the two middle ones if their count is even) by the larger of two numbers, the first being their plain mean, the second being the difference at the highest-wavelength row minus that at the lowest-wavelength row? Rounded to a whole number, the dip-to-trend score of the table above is 1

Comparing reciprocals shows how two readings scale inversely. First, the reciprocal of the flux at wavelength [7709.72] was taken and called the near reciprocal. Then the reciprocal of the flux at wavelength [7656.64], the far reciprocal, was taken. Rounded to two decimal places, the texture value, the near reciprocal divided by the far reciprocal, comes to 1.04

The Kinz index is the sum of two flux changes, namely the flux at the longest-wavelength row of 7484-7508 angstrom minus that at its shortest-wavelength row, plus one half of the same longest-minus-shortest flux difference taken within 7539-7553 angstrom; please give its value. 0.12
